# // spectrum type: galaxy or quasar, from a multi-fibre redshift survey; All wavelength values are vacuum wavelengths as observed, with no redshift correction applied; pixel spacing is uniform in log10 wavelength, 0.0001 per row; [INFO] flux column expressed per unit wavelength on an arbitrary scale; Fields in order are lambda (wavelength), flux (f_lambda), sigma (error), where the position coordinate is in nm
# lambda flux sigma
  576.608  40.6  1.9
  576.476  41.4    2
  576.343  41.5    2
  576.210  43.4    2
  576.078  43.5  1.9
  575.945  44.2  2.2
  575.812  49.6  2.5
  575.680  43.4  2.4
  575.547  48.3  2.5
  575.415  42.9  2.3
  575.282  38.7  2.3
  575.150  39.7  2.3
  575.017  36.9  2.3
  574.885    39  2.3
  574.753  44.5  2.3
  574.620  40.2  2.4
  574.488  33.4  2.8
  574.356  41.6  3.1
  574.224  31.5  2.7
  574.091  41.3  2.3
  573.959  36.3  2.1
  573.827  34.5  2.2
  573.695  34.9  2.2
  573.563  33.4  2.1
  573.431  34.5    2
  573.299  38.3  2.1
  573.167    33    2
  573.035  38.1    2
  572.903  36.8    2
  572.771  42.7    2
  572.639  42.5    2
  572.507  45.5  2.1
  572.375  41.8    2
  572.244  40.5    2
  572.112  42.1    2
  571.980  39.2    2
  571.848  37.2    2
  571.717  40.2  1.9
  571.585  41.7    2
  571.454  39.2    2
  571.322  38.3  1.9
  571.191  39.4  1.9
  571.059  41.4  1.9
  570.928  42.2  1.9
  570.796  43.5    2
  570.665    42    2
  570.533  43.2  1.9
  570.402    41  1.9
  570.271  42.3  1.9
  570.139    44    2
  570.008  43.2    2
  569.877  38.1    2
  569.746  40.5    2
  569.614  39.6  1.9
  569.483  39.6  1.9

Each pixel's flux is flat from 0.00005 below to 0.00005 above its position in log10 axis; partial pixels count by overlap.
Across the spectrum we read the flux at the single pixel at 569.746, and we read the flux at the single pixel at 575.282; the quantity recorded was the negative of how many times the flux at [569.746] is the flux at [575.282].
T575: -1.05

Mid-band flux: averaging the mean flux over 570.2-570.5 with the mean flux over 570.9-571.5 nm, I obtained 40.9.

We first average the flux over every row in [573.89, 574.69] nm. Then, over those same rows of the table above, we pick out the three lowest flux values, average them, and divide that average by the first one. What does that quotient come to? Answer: 0.90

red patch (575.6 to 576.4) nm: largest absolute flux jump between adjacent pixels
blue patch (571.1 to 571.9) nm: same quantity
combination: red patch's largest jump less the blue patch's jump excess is 3.2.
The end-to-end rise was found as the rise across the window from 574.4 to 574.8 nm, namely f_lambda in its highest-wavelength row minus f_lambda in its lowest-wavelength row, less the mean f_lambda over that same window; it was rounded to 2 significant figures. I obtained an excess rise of -28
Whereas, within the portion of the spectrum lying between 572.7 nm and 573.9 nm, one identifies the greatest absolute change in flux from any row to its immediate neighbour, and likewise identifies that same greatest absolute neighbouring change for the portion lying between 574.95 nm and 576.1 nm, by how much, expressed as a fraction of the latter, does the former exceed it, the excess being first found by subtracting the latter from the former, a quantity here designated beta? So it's 0.0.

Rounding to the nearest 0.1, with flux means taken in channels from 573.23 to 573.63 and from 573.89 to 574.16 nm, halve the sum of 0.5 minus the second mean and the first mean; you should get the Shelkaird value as -1.4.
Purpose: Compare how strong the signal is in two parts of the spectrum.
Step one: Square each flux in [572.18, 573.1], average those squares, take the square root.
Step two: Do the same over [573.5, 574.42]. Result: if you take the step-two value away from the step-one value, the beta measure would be 5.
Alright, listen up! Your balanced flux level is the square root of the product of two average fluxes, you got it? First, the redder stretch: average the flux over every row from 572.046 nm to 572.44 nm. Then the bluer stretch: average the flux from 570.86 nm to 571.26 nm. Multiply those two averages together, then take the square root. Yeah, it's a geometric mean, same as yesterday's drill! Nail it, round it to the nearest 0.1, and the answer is 41.2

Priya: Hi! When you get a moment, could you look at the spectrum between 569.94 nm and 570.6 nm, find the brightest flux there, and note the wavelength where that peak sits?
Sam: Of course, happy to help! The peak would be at 570.139 nm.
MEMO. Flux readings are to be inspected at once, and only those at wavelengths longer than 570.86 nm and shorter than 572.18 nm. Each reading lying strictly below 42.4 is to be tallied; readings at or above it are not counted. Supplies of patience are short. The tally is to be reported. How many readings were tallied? 10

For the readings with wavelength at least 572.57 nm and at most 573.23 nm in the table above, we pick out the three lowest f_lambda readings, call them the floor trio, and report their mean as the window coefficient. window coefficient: 36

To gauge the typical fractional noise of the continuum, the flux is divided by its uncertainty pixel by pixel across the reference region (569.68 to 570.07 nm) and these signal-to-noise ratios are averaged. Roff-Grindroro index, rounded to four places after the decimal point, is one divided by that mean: 0.0493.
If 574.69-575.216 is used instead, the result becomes 0.0575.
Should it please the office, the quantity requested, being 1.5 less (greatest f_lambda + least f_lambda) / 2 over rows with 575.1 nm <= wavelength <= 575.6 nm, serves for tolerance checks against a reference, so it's -42.0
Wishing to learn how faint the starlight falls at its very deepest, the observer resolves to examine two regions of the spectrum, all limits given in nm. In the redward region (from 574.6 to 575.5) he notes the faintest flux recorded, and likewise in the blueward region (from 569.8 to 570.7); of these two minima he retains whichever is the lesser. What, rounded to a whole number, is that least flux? 37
